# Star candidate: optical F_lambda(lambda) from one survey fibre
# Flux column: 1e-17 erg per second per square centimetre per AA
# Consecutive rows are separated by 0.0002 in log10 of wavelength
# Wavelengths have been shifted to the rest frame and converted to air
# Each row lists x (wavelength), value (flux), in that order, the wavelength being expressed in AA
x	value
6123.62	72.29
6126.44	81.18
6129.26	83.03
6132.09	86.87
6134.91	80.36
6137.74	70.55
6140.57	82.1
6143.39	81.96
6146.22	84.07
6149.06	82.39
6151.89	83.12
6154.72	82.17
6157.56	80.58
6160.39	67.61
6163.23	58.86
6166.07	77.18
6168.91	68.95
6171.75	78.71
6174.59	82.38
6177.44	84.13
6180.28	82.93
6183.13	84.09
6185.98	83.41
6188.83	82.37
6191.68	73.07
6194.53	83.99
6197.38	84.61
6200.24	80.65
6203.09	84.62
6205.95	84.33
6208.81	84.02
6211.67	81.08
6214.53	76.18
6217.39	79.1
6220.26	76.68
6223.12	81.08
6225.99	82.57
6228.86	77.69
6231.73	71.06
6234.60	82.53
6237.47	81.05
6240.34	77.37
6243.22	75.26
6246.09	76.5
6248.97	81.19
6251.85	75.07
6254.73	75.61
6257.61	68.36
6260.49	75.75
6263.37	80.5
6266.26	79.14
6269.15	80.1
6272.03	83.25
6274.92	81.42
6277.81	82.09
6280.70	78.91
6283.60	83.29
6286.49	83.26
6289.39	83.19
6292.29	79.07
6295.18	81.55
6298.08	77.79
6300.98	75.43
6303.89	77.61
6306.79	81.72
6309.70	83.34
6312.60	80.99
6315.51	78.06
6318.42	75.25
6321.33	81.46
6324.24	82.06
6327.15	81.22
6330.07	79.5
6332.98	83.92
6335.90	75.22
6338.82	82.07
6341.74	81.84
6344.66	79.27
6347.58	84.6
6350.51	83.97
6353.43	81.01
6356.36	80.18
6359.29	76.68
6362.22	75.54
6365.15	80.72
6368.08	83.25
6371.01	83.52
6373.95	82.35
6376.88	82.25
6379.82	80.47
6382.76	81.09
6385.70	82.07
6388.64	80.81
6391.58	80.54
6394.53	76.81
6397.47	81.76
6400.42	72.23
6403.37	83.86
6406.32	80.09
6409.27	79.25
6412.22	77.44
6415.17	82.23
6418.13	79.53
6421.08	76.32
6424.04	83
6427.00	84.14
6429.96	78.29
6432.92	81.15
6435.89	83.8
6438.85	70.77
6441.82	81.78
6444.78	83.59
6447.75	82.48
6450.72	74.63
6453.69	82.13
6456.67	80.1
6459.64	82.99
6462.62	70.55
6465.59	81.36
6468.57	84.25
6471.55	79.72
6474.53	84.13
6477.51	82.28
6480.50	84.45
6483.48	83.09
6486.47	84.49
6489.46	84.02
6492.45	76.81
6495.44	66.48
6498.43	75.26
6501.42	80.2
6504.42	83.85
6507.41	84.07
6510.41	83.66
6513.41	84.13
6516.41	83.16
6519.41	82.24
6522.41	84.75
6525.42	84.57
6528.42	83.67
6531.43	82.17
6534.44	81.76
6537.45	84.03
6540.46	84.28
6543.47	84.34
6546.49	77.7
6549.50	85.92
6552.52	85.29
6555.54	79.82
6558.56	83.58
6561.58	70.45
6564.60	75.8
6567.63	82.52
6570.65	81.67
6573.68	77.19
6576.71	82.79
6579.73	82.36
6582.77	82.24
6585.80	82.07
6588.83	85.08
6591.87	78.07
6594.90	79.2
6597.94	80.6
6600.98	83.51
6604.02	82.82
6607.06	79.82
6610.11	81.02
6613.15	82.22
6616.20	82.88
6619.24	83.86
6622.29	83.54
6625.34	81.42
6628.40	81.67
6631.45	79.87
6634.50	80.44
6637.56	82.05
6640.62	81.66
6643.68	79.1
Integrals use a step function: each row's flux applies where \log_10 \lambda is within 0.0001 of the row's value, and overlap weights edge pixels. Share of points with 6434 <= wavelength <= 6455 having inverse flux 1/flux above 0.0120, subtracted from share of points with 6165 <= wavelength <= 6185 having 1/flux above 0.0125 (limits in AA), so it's -0.29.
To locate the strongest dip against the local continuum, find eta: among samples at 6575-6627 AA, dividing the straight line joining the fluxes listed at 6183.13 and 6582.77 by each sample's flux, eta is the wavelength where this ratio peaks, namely 6591.87 AA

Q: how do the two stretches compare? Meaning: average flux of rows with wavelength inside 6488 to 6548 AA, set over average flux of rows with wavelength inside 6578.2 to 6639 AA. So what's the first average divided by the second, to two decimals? 1.00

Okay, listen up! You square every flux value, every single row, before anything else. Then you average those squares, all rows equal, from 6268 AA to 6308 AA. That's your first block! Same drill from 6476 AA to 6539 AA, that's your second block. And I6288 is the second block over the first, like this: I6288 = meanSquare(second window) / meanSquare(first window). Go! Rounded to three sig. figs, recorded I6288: 1.03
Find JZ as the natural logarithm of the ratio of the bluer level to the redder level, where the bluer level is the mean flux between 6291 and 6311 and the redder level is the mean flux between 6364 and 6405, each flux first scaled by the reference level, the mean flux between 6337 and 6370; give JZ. -0.017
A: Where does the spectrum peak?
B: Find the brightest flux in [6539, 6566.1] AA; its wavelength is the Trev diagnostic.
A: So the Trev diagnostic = 6549.50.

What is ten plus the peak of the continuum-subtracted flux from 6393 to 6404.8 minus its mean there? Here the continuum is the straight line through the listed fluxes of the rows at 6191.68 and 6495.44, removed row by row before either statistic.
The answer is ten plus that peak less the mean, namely 15.3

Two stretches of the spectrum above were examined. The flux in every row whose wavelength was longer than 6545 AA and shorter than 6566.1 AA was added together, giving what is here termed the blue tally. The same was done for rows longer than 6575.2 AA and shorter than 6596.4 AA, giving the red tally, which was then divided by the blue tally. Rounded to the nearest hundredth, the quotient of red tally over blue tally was 1.02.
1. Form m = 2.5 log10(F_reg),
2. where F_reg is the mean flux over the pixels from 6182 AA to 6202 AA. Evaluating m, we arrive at 4.78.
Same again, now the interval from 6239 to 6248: 4.71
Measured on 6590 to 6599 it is 4.75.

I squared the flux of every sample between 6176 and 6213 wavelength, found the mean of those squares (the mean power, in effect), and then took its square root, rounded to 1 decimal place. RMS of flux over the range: 82.6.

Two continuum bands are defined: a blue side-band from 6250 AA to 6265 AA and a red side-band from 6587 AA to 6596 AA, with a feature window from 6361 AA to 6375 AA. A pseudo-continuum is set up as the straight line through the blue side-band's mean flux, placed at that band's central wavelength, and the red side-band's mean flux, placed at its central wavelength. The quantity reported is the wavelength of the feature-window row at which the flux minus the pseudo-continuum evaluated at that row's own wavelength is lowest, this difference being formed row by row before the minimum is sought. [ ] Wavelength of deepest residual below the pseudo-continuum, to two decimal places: 6362.22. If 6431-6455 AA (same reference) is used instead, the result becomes 6438.85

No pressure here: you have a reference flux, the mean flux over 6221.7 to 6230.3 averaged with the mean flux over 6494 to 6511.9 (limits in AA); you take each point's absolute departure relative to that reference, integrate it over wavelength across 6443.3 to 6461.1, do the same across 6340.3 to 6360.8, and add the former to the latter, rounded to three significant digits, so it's 102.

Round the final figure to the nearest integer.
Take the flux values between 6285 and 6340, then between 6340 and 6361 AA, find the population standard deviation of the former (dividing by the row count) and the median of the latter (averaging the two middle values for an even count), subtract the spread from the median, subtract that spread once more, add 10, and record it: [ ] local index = 85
